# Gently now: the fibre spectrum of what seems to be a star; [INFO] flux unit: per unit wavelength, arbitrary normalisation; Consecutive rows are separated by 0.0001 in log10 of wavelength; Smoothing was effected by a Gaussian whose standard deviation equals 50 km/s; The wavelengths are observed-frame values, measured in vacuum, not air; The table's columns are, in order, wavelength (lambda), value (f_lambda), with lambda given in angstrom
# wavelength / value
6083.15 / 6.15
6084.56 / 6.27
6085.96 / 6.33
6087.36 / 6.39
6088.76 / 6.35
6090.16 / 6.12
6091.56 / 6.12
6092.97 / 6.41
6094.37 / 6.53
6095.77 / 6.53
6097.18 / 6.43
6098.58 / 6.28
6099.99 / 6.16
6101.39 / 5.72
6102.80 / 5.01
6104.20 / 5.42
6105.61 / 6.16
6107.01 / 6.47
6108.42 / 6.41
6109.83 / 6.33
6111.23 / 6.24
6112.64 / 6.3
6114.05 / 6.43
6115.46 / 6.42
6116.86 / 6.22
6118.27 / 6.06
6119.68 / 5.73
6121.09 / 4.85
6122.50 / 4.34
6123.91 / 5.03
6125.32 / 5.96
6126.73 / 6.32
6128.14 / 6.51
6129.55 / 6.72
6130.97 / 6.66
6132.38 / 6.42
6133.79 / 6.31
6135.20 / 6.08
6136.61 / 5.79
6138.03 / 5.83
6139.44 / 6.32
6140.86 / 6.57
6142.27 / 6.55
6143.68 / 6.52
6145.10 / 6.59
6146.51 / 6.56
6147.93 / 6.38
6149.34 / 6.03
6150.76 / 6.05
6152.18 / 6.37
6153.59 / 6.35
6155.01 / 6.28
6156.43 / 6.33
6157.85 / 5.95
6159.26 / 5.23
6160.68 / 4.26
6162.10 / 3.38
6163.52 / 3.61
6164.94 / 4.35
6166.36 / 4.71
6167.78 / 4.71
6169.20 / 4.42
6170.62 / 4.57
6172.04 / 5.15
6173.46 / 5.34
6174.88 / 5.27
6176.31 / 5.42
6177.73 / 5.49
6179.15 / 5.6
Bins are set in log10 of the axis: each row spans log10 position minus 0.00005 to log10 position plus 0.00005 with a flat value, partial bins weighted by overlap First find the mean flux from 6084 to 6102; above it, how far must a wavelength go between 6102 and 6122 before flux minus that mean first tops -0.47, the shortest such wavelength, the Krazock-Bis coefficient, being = 6105.61 angstrom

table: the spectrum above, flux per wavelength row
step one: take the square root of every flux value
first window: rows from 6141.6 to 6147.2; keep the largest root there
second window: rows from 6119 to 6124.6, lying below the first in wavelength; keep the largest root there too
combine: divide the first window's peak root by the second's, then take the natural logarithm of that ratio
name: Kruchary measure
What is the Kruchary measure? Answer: 0.070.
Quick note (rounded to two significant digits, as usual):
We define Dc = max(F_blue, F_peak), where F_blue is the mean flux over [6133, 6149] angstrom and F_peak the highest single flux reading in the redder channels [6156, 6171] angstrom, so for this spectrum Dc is 6.3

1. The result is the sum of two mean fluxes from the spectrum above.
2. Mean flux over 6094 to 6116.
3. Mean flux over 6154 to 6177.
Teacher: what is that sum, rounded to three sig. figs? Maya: 11.1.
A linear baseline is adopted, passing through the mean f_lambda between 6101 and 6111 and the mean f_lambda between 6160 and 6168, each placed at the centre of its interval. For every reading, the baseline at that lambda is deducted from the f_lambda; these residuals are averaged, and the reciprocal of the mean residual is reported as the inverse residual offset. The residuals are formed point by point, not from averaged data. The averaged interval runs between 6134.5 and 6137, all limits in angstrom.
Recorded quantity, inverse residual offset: 1.1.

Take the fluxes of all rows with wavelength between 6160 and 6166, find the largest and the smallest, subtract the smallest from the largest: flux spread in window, 1.0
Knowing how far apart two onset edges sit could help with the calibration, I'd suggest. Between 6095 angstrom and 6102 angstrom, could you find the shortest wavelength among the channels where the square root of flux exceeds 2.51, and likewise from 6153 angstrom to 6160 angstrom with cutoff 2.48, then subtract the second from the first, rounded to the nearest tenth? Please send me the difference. -57.8 angstrom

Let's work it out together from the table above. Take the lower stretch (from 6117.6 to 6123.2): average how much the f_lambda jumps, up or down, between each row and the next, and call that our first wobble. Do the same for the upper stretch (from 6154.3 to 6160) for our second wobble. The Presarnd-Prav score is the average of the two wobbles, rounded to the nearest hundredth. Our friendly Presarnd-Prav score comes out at 0.48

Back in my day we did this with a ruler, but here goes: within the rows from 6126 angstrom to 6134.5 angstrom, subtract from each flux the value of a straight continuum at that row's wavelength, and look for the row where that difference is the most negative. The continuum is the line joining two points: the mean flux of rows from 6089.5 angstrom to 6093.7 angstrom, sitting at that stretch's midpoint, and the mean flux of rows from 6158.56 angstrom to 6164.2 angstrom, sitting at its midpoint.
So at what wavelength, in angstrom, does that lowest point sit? 6126.73 angstrom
